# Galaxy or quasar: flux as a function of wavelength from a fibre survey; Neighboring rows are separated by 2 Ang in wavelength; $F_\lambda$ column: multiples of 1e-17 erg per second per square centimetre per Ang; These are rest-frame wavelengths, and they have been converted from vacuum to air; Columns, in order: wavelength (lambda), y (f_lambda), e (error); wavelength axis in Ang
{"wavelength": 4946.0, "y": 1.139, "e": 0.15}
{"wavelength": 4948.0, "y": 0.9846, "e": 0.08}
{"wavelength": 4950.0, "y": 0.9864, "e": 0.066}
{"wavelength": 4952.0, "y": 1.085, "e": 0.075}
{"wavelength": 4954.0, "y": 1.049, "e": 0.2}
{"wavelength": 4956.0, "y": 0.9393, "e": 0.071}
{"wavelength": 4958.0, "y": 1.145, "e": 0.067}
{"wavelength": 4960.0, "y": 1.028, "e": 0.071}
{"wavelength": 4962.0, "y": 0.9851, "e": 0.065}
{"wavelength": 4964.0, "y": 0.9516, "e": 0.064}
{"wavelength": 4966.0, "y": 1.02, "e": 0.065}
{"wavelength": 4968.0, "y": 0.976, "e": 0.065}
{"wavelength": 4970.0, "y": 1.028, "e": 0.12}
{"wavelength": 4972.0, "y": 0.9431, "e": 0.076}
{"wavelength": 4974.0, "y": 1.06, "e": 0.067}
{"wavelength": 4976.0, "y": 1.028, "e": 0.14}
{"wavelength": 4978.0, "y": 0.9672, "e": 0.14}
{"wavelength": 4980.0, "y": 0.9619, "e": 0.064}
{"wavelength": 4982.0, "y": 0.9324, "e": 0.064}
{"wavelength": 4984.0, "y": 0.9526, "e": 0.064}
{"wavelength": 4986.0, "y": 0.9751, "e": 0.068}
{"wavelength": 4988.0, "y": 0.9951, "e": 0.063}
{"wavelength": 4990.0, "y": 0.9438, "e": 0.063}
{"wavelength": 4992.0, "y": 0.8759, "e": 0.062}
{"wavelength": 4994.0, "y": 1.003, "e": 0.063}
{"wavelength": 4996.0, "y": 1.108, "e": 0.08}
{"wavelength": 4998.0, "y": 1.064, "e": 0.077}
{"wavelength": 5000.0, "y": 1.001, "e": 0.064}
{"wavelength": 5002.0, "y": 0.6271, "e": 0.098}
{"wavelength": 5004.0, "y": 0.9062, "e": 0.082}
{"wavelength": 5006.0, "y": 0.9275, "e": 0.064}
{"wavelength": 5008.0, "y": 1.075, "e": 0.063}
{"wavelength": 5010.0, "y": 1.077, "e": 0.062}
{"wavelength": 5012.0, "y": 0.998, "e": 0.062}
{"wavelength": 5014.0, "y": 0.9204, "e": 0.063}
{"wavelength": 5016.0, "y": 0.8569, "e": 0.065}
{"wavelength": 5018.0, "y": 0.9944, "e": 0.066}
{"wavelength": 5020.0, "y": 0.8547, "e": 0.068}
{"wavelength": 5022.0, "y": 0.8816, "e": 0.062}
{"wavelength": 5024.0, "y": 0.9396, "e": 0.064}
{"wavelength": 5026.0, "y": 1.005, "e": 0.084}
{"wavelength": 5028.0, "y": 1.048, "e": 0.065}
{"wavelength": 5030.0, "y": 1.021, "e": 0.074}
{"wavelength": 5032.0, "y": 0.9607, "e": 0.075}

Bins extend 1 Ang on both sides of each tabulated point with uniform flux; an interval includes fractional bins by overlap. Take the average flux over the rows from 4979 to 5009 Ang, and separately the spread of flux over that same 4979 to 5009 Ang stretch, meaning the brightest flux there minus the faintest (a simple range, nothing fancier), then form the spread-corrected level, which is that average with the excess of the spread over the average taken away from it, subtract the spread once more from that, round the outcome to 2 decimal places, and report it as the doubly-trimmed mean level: 0.95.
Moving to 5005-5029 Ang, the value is 1.49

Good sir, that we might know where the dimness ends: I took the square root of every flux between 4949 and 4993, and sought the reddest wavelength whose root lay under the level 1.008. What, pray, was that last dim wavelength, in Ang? 4992.0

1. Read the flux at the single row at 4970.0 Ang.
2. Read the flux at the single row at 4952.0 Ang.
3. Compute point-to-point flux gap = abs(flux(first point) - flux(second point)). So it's 0.057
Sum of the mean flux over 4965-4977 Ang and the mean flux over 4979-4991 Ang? 1.97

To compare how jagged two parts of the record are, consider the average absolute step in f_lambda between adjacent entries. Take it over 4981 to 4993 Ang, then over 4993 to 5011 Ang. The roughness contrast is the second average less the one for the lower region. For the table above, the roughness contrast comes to 0.093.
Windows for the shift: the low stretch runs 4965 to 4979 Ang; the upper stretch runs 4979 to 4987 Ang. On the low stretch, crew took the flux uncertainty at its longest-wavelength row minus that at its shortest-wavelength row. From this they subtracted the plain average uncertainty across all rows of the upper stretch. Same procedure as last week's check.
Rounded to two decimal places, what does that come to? 0.01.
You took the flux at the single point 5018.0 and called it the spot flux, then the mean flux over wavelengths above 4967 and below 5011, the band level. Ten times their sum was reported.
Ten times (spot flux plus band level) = 19.7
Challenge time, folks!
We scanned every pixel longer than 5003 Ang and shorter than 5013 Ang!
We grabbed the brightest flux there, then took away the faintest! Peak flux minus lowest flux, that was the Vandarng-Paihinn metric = 0.17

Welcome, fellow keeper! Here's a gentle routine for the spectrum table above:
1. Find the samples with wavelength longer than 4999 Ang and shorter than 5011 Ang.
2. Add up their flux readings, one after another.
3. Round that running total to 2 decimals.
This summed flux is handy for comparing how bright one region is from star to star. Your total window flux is 5.61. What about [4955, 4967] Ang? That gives 6.07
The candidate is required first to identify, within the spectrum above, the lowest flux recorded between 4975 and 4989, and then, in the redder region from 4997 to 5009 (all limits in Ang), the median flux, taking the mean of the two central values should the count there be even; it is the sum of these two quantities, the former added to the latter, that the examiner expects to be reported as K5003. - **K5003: 1.90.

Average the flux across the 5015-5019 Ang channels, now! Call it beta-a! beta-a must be 0.93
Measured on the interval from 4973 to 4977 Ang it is 1.04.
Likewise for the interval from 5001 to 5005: 0.77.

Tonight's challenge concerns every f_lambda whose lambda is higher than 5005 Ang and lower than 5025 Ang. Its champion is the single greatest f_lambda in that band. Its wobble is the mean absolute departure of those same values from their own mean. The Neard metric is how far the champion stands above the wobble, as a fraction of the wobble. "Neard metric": 15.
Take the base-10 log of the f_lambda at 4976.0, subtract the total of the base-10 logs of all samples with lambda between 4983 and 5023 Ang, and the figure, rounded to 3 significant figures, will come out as 0.499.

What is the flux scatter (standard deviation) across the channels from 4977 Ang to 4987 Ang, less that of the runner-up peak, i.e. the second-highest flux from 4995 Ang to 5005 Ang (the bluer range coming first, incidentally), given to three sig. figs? -1.05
